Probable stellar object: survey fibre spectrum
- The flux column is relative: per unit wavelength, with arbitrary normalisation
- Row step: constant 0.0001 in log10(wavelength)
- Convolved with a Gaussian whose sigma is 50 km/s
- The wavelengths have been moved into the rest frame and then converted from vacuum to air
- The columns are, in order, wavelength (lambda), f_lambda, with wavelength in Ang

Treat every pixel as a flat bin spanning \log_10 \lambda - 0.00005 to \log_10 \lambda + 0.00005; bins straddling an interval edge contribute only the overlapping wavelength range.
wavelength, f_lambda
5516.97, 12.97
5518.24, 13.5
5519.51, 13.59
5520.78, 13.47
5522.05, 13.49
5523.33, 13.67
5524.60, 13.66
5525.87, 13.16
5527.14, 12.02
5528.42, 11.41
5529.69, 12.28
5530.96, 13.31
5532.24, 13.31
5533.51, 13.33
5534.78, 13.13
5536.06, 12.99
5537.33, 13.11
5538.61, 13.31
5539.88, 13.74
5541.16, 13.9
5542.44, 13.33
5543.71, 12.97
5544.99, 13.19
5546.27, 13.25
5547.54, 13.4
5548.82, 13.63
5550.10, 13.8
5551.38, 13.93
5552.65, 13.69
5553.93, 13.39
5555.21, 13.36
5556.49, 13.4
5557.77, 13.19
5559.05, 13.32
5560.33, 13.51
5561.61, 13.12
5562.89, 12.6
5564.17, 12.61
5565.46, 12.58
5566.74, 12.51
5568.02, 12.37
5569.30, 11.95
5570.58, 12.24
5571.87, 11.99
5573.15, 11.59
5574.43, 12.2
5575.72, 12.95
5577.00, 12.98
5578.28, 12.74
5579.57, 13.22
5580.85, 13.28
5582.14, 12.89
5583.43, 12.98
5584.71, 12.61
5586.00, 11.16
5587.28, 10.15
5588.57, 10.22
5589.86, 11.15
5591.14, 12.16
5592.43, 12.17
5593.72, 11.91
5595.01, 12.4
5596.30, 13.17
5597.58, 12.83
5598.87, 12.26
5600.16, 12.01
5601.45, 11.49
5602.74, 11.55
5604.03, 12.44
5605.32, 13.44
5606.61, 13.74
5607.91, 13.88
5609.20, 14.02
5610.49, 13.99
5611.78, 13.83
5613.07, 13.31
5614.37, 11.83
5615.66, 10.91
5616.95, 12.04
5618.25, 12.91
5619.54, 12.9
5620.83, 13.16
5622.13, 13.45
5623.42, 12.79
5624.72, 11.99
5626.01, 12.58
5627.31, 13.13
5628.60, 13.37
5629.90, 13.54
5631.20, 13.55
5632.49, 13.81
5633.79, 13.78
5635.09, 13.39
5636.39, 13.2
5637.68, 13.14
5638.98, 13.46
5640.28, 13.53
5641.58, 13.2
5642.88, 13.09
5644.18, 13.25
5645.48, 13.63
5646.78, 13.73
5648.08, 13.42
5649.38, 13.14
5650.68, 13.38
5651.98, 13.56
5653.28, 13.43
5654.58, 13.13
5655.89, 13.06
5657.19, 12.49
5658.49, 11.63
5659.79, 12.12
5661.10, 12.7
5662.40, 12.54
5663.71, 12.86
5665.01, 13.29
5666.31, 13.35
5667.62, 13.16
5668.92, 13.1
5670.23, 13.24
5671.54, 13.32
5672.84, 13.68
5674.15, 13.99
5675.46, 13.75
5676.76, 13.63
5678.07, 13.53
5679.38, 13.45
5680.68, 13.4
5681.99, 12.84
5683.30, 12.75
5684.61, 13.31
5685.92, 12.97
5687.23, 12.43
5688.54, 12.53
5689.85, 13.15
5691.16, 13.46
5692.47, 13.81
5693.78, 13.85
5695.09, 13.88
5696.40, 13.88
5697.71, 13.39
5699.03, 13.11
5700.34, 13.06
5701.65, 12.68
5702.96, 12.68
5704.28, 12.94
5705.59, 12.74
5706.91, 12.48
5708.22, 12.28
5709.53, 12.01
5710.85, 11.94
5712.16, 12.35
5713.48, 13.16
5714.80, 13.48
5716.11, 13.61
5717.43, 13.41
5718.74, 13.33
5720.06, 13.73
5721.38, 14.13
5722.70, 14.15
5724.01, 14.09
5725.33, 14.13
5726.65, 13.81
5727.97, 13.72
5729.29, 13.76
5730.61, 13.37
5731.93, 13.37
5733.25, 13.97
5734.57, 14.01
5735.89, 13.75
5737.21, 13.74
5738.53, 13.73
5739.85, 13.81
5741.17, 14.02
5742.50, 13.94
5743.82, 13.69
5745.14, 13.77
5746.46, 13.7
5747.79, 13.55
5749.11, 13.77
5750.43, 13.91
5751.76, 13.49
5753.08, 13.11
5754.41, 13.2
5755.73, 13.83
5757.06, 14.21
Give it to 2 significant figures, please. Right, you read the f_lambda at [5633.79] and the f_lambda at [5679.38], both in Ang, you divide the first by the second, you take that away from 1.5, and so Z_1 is 0.48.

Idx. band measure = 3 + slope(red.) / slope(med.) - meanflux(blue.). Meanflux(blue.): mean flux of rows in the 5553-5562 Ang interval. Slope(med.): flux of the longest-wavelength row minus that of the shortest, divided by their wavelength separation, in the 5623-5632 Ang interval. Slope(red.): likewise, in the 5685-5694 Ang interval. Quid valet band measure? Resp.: -9.2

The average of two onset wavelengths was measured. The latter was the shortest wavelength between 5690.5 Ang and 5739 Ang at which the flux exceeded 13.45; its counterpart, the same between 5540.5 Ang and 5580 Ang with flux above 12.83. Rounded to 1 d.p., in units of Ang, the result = 5616.2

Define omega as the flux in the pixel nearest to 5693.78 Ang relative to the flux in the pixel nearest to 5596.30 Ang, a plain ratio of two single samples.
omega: 1.05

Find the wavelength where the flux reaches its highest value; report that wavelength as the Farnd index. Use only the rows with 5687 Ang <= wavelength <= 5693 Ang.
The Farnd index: 5692.47 Ang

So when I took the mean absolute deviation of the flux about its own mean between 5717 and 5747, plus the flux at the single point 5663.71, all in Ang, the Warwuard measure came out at 13.0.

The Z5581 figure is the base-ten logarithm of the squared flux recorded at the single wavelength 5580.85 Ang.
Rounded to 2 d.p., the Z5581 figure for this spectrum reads 2.25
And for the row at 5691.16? 2.26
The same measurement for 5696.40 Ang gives 2.28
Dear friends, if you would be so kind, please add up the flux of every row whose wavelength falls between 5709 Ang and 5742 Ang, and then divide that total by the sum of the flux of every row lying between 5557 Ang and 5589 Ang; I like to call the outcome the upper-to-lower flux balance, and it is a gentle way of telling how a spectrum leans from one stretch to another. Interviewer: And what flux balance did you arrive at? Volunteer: 1.1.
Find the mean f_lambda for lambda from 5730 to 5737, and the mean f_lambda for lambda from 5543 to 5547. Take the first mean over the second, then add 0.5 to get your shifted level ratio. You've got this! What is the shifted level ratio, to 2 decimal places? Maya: 1.54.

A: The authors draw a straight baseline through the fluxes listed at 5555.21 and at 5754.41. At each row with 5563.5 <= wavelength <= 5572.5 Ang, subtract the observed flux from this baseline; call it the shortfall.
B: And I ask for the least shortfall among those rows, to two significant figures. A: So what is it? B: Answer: 0.74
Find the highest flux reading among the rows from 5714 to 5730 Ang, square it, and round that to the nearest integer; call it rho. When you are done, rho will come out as 200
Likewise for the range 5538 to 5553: 194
